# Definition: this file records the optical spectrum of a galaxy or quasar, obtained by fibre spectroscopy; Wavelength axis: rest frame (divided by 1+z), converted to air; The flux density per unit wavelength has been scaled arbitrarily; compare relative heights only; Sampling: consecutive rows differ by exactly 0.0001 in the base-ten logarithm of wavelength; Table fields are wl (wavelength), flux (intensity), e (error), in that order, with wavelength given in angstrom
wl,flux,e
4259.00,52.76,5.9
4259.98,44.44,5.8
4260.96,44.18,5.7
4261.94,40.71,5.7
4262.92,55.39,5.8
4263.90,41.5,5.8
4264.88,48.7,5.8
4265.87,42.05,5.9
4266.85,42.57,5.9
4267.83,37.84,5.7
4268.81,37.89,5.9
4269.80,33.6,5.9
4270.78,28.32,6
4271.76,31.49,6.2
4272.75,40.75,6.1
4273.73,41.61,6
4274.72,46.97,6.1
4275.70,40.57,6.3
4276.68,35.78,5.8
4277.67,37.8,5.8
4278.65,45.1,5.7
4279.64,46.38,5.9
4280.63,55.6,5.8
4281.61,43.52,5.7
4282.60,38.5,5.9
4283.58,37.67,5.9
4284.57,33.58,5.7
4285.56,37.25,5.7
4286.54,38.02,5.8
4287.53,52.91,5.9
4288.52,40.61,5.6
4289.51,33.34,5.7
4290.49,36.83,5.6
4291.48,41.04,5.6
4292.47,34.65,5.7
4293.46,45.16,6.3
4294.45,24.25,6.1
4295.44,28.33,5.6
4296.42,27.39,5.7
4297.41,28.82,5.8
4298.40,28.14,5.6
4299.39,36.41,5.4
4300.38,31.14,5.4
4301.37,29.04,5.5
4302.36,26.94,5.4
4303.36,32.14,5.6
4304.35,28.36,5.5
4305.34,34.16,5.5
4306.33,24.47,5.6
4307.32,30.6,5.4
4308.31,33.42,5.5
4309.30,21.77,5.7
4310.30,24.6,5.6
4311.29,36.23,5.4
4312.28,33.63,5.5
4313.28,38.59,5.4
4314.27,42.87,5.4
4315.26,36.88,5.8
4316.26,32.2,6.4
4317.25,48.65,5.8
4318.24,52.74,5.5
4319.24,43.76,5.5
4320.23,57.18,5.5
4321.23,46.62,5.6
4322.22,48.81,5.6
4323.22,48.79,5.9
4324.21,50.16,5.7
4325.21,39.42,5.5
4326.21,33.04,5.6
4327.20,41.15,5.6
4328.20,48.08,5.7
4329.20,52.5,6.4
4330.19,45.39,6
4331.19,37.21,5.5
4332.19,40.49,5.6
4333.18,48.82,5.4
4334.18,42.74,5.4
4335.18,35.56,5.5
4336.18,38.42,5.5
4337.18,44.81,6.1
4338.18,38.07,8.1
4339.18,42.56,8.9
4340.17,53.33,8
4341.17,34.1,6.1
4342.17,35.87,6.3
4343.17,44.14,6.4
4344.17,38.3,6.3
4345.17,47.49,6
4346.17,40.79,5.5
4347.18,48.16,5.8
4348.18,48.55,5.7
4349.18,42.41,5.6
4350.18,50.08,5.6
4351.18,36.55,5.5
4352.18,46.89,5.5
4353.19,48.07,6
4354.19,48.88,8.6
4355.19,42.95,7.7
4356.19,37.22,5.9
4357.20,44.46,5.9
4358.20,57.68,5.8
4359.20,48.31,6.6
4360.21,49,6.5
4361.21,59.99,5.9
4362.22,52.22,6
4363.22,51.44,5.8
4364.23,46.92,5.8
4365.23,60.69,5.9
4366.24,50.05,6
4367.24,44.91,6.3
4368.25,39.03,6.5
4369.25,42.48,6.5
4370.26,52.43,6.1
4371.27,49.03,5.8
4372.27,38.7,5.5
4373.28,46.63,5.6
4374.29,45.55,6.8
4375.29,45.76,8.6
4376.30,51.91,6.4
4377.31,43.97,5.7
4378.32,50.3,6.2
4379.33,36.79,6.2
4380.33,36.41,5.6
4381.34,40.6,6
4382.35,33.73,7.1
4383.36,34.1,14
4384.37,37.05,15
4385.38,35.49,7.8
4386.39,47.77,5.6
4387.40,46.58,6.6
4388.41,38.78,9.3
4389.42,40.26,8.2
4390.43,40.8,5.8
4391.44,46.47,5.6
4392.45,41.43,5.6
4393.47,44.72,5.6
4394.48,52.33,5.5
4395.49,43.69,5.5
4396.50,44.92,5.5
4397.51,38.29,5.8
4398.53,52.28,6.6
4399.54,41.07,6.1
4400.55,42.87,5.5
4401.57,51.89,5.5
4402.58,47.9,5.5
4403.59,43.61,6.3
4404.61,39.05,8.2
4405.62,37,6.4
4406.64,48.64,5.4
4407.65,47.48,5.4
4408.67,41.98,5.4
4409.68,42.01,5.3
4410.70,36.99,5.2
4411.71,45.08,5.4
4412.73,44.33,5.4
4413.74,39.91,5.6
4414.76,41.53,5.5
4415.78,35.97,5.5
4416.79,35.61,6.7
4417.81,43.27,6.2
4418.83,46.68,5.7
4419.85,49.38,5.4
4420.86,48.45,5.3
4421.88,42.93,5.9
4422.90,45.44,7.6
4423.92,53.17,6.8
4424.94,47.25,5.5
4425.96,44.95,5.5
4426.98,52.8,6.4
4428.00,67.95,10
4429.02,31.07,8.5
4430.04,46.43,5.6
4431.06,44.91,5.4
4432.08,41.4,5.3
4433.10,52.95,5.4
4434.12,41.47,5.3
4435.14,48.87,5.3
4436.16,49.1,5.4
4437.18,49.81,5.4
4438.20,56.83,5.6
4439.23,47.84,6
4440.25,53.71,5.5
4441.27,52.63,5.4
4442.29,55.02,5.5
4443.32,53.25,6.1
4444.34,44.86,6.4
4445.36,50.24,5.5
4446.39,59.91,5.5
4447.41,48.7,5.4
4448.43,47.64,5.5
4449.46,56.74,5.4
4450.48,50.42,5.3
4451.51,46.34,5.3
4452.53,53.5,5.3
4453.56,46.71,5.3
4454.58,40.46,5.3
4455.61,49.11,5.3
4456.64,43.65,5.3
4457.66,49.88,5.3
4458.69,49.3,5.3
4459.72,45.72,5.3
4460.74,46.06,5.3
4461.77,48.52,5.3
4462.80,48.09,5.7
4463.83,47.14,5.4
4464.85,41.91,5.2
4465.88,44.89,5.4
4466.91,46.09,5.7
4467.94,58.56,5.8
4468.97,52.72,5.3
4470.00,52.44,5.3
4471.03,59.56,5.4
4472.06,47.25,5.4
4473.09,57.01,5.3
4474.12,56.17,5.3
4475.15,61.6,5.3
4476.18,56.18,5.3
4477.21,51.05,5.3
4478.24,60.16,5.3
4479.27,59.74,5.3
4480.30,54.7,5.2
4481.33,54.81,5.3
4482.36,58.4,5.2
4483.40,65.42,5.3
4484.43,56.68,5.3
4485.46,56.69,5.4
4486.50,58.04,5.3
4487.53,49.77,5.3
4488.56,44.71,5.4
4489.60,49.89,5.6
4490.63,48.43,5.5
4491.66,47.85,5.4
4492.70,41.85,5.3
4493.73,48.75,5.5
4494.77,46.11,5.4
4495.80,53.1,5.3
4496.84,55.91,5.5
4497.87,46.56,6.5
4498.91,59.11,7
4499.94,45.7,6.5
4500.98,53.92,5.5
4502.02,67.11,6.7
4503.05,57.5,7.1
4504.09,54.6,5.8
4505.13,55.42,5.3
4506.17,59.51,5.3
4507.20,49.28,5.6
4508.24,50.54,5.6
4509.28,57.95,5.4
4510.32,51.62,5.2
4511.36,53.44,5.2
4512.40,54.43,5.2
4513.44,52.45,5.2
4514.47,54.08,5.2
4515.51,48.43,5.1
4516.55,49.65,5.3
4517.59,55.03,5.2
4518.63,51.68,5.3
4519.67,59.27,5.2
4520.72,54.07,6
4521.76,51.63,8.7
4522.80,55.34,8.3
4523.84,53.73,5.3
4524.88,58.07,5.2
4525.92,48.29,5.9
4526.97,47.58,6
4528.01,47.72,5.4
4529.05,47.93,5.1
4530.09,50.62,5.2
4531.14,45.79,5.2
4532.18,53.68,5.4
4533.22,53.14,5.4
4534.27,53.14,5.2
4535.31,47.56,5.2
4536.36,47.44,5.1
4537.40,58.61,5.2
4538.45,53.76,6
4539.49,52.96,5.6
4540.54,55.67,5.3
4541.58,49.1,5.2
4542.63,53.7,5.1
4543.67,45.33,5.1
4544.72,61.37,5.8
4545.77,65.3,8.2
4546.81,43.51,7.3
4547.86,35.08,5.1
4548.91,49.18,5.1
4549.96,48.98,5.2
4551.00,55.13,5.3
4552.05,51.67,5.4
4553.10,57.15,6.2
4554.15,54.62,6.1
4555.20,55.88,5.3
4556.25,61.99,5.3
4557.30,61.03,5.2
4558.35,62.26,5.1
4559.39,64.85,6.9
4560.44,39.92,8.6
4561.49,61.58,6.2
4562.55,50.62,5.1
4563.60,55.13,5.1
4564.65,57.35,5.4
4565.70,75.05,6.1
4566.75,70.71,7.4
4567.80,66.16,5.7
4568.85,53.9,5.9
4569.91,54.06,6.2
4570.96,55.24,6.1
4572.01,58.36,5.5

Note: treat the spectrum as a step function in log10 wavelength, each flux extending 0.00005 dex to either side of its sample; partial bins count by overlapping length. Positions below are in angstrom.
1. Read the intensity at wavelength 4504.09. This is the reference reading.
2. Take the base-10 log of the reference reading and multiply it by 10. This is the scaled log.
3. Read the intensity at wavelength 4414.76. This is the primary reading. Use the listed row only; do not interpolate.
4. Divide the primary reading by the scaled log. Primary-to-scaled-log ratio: 2.4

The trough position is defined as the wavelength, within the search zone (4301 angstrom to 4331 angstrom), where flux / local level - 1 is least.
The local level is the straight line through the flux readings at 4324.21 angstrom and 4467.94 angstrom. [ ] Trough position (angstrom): 4309.30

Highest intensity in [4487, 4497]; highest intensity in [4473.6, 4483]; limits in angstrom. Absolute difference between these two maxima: 5.7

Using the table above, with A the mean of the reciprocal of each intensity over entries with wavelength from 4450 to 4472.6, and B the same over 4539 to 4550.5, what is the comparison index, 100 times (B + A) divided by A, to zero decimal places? 197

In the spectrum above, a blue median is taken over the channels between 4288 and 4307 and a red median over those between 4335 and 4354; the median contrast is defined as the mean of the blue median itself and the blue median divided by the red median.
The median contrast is 16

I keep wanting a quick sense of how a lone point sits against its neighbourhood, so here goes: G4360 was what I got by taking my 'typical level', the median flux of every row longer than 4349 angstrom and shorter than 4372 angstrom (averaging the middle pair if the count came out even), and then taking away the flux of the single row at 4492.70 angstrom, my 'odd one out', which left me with 6.5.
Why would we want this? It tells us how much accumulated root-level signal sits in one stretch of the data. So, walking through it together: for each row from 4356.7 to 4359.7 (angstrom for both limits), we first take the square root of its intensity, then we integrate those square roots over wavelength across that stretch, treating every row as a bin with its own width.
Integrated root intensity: 21.3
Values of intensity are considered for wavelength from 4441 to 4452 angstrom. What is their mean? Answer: 51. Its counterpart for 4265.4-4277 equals 38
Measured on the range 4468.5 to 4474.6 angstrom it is 54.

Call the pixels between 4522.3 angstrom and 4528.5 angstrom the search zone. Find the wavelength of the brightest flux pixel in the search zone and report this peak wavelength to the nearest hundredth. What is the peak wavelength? 4524.88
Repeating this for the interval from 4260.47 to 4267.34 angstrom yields 4262.92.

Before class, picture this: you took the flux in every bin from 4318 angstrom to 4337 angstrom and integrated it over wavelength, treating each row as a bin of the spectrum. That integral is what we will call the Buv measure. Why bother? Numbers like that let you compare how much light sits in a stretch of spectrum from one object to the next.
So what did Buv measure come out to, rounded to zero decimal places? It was 848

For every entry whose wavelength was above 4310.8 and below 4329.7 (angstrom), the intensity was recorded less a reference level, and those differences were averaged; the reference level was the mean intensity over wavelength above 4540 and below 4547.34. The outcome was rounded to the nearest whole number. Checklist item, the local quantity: -10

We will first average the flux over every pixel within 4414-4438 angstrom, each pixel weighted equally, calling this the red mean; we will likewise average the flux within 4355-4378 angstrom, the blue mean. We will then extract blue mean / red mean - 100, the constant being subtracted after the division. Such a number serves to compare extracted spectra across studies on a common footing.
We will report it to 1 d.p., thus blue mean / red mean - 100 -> -99.0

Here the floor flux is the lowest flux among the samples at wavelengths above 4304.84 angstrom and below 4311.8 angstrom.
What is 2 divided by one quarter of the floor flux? 0.37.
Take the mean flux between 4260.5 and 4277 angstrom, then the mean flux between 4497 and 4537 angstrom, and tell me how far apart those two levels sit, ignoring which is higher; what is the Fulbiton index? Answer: 12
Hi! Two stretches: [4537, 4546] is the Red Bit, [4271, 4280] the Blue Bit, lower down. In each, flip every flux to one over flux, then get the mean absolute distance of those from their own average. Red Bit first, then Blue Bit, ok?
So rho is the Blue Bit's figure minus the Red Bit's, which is 0.0010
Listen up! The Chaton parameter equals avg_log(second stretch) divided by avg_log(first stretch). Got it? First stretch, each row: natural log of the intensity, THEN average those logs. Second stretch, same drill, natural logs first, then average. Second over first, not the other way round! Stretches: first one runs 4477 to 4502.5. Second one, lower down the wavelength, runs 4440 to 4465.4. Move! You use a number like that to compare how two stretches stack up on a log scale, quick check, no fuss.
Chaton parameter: 0.98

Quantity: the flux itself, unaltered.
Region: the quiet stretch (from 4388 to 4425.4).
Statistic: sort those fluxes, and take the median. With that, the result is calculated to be 44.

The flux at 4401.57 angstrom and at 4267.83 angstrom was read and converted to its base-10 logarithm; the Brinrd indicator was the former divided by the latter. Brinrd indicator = 1.09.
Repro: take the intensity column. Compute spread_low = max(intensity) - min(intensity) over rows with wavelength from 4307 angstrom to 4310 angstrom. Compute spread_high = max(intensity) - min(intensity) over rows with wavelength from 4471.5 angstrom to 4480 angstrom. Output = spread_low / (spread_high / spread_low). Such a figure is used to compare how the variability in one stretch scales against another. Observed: 9.5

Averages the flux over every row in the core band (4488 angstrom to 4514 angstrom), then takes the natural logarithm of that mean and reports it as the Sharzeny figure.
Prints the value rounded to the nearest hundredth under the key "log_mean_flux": 3.96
